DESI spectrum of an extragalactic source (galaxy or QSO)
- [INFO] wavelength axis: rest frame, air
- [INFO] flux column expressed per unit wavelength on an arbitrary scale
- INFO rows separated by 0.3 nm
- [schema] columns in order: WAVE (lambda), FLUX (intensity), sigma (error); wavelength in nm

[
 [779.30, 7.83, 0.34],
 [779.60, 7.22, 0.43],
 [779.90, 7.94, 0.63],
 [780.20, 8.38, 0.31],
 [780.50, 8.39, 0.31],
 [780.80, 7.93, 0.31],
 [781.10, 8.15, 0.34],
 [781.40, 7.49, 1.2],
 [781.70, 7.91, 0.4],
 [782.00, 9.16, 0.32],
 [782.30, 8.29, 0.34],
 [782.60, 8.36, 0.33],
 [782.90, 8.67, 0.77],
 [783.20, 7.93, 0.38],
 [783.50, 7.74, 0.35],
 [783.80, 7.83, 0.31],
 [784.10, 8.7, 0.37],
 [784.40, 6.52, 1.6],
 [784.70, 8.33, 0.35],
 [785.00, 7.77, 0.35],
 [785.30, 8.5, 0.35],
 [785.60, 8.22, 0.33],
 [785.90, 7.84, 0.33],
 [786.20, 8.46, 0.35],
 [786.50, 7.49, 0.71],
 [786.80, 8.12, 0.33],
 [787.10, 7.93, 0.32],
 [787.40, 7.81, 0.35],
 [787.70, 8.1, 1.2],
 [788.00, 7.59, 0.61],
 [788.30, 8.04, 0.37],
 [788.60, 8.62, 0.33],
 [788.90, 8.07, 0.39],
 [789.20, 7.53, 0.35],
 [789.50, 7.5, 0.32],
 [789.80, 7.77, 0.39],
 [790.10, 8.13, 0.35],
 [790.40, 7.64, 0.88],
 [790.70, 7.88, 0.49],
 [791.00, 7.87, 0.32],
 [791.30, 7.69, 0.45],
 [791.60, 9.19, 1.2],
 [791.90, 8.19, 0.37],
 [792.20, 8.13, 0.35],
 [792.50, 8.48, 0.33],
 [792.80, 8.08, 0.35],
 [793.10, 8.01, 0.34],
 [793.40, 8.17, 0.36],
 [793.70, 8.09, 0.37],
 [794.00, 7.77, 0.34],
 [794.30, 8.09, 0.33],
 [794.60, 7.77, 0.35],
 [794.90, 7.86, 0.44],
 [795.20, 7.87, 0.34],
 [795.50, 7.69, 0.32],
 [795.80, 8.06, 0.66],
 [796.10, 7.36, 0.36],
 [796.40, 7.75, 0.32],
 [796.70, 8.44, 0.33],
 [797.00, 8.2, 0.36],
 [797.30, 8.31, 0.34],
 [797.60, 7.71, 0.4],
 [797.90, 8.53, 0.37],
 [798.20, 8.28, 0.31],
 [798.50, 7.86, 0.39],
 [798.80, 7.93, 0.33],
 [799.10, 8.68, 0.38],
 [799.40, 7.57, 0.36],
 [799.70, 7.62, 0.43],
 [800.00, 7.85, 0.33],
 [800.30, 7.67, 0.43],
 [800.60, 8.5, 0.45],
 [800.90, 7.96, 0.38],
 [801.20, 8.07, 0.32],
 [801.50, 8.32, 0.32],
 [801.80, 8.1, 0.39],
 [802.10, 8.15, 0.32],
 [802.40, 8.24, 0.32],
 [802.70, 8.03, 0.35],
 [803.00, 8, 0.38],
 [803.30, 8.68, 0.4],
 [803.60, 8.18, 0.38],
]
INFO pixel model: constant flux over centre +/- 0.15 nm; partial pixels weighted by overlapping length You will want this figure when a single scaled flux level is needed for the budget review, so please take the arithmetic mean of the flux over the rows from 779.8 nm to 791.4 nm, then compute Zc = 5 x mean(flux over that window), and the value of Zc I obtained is 40.0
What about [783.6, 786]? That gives 39.8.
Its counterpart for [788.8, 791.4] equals 38.9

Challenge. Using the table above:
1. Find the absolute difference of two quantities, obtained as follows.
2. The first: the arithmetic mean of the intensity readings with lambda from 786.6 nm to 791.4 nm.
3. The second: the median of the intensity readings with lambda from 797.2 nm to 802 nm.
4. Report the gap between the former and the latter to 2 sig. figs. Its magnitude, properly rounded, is 0.12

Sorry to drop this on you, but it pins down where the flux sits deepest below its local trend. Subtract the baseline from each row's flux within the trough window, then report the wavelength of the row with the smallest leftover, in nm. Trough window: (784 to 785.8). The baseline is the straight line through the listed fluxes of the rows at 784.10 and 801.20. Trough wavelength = 784.40 nm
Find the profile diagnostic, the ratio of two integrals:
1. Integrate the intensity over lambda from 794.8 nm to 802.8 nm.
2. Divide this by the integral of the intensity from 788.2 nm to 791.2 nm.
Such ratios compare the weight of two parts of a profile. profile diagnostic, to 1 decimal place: 2.7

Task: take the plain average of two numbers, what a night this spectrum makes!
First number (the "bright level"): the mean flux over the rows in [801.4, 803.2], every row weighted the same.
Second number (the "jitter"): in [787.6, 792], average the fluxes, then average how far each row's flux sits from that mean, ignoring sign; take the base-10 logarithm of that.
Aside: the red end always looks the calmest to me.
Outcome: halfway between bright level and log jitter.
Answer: 3.83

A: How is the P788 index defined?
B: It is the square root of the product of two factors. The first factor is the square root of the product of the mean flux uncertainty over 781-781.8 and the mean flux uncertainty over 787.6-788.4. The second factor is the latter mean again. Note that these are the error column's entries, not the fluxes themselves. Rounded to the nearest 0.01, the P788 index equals 0.71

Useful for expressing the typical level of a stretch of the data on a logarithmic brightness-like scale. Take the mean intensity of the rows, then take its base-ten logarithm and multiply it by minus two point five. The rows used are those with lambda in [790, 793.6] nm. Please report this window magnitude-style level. -2.27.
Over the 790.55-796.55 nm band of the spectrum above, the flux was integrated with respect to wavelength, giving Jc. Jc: 48.0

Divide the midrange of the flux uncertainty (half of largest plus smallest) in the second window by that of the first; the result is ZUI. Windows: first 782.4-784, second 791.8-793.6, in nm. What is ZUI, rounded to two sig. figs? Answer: 0.65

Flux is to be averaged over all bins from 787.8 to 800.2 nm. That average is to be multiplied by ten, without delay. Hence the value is 80.0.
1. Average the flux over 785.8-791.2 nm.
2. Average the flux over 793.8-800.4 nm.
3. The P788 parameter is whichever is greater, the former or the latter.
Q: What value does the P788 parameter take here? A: 7.95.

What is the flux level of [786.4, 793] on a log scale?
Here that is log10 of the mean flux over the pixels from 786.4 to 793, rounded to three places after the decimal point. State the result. 0.903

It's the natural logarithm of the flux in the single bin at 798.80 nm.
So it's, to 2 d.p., 2.07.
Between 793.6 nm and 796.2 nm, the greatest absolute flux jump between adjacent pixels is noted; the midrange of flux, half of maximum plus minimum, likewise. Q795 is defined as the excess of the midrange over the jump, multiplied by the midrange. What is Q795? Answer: 54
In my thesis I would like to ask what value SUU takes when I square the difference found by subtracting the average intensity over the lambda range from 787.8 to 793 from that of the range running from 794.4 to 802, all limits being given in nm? 0.0006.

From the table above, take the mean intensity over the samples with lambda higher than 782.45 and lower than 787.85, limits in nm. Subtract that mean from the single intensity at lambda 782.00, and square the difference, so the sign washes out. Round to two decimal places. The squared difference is 1.30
